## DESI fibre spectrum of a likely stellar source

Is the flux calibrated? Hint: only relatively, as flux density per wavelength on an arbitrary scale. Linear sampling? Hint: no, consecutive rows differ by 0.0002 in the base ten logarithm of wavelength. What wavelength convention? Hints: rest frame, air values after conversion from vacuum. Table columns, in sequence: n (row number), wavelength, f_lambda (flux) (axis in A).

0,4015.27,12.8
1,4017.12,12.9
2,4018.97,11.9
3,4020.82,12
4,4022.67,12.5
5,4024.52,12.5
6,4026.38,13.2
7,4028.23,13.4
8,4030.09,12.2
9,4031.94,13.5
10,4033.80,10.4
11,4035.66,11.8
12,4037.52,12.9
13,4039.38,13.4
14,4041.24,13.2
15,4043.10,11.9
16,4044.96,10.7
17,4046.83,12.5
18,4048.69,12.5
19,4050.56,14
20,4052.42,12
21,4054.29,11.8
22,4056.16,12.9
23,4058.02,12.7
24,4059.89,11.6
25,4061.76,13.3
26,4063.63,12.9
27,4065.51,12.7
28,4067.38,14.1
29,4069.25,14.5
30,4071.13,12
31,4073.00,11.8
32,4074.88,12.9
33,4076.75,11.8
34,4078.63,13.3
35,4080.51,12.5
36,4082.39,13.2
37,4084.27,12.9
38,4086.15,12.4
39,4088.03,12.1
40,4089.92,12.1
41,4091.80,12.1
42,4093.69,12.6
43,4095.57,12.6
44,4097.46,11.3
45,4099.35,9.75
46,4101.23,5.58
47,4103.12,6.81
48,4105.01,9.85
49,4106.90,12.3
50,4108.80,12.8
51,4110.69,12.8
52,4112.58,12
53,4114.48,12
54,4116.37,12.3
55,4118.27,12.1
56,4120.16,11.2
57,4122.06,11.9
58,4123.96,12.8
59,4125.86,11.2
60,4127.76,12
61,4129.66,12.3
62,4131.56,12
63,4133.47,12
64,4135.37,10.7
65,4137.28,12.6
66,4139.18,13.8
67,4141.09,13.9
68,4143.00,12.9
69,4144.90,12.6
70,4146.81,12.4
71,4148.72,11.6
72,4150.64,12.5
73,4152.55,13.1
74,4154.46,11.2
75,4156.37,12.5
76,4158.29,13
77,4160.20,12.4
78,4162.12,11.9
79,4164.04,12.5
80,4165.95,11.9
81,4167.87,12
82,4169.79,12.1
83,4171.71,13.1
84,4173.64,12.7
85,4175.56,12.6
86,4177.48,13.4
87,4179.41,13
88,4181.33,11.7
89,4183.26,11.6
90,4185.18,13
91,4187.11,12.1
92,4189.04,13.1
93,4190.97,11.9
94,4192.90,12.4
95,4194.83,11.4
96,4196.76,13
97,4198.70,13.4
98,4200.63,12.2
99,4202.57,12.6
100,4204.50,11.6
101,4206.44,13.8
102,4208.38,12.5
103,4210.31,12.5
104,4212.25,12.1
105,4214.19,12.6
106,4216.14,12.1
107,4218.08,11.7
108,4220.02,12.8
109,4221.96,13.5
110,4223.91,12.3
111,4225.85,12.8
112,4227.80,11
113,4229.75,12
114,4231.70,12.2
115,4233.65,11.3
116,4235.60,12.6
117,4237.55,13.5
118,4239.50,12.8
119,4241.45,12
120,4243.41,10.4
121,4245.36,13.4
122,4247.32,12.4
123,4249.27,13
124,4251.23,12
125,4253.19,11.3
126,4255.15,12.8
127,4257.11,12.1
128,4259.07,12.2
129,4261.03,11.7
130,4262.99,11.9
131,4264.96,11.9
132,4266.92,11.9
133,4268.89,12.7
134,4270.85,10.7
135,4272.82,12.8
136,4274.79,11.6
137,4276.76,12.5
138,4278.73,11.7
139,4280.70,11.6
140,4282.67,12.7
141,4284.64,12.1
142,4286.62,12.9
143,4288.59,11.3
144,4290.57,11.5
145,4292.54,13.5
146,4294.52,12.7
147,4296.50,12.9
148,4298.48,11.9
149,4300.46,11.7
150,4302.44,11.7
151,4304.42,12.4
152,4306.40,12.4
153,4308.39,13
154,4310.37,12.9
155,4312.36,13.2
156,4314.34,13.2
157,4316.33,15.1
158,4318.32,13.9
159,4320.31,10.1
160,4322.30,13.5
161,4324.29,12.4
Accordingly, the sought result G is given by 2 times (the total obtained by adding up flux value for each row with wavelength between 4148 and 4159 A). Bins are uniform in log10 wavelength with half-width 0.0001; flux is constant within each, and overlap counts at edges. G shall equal 148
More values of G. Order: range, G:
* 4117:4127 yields 118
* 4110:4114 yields 50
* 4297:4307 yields 120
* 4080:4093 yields 175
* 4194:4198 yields 49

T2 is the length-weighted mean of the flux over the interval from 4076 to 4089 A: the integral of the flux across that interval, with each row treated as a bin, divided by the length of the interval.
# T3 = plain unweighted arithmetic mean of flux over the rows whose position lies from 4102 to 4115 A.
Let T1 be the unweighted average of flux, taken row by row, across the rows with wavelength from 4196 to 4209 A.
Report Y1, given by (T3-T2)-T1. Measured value -14.1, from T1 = 12.7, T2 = 12.6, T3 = 11.2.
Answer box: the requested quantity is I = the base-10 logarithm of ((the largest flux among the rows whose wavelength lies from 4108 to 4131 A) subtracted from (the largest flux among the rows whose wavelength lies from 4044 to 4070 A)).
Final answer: 0.2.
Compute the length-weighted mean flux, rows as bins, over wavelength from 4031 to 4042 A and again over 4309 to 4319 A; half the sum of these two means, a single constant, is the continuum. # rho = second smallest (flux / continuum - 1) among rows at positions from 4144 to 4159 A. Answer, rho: -0.113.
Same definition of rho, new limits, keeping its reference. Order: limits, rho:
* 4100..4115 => -0.479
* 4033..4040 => -0.098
